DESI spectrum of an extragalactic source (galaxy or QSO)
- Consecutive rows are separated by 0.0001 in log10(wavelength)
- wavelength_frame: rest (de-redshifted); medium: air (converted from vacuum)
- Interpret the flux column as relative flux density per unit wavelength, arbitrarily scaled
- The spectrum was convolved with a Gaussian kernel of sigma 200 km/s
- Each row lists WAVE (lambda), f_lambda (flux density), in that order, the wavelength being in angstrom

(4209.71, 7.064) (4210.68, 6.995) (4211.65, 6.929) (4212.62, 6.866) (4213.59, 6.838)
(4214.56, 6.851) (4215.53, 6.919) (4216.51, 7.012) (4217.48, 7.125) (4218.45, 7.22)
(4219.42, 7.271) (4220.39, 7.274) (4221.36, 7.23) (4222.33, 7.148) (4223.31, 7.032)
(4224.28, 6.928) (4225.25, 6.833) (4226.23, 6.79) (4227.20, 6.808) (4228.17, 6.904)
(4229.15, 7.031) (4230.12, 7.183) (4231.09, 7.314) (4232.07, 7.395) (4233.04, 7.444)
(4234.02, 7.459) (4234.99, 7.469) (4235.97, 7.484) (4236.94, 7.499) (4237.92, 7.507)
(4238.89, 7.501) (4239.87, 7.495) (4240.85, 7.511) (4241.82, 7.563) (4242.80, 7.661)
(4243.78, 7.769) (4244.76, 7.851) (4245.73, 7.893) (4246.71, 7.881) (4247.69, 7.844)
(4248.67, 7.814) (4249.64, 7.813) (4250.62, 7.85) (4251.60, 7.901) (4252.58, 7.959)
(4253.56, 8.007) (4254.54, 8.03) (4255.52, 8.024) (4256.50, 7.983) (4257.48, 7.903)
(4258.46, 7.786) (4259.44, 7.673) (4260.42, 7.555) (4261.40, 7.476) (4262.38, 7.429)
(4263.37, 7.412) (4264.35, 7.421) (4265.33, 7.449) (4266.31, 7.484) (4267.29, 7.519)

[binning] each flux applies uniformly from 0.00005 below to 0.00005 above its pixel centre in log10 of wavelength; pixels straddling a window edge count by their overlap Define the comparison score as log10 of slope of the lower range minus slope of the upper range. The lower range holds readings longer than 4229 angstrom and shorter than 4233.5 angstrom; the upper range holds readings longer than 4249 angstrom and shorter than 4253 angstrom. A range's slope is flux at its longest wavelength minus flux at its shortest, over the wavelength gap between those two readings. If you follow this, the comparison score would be -1.2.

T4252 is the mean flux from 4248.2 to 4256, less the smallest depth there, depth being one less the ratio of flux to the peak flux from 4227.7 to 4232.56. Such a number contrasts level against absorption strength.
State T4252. 8.01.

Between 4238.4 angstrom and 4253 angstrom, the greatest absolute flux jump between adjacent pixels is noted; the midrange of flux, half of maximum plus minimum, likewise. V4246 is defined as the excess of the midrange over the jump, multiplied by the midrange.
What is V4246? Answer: 59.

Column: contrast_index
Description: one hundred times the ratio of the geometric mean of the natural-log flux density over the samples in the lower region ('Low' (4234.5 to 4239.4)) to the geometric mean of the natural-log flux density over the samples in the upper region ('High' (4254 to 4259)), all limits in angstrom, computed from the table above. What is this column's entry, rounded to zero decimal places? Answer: 97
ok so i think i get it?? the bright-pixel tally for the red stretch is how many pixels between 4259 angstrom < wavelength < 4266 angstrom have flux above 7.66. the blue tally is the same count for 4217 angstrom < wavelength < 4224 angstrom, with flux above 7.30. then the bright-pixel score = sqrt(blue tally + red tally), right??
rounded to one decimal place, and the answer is 1.0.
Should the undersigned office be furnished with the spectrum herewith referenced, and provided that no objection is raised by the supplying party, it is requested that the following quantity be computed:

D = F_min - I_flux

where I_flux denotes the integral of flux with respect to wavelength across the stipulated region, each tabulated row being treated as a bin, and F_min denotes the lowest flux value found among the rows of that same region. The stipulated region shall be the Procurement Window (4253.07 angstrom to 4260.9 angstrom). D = -54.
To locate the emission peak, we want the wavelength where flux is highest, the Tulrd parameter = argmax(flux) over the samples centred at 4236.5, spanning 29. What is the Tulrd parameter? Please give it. 4245.73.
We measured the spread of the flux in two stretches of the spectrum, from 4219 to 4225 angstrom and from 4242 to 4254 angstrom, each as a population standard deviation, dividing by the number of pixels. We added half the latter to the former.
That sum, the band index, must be 0.17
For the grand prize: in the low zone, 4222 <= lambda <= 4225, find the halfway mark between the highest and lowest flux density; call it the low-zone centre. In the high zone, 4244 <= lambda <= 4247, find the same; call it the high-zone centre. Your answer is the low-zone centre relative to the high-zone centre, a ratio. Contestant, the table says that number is 0.89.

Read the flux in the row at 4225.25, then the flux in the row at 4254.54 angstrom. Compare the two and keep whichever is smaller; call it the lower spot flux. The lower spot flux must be 6.8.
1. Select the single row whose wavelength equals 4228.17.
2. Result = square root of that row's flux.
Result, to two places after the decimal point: 2.63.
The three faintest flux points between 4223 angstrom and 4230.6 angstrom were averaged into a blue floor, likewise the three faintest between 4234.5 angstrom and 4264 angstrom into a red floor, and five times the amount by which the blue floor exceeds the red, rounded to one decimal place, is -3.1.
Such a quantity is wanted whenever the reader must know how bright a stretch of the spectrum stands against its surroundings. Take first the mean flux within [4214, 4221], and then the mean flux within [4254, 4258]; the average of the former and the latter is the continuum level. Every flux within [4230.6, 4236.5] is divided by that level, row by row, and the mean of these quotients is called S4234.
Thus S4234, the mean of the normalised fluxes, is 0.99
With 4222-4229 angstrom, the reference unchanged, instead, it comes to 0.92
